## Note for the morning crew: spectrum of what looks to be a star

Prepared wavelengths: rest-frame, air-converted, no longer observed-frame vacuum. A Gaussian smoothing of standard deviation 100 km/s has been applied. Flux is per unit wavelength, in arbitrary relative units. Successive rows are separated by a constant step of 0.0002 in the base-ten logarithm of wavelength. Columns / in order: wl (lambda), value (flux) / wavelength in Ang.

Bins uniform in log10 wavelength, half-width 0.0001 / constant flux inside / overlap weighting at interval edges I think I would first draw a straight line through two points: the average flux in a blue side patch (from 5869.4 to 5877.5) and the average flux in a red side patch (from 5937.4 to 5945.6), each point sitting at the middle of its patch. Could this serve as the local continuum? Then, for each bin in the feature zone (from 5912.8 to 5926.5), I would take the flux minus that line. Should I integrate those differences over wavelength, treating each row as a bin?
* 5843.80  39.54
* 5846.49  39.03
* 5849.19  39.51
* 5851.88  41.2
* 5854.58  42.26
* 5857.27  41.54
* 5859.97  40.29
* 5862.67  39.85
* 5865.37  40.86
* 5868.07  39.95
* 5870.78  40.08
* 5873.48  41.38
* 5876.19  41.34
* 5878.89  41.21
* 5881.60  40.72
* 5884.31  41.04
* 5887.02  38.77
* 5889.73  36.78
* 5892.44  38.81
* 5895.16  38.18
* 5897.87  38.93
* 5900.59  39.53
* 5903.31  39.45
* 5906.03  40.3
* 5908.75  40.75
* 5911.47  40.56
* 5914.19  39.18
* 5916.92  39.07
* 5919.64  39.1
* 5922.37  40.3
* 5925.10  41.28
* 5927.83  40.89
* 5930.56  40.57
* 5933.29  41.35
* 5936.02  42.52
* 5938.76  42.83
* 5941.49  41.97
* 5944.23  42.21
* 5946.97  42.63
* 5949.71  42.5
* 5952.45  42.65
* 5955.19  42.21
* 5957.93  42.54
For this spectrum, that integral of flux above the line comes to -29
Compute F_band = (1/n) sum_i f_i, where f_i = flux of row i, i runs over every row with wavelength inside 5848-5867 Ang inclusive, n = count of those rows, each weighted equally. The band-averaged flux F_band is 40.8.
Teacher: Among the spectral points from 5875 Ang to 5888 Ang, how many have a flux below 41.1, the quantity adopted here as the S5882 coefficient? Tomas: 3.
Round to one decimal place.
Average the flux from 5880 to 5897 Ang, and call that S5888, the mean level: 39.1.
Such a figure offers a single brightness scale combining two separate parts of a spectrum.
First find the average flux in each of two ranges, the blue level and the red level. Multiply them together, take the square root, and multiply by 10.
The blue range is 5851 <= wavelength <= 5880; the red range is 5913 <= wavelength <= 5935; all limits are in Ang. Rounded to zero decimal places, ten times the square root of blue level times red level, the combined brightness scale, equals 406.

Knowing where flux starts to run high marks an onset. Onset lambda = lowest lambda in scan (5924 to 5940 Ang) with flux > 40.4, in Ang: 5925.10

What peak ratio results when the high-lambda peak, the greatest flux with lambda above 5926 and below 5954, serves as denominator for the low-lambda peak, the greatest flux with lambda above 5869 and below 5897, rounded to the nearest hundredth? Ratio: 0.97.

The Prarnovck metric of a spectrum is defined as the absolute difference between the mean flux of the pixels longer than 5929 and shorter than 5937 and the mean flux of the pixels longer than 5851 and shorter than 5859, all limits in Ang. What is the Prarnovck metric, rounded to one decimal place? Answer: 0.2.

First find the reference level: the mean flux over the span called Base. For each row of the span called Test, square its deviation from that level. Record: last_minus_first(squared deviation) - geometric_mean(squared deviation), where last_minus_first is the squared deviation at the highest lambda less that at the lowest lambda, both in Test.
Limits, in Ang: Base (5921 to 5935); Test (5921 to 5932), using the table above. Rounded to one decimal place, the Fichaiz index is -0.3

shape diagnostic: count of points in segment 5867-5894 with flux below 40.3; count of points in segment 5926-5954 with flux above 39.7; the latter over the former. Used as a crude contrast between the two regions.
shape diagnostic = 2.00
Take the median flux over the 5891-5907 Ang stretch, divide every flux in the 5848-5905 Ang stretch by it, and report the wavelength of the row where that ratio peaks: 5854.58 Ang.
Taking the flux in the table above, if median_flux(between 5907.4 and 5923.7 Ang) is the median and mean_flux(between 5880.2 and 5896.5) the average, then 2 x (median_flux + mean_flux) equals 158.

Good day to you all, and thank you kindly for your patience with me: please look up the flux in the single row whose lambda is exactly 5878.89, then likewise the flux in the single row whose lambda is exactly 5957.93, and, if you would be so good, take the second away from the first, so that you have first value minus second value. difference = -1.3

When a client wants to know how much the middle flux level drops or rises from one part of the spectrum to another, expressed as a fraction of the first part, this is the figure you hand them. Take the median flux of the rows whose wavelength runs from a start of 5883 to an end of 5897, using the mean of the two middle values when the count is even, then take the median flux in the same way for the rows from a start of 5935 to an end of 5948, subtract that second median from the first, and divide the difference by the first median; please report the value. -0.10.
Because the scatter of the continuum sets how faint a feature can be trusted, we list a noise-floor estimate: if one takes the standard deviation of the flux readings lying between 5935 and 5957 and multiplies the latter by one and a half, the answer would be 0.4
